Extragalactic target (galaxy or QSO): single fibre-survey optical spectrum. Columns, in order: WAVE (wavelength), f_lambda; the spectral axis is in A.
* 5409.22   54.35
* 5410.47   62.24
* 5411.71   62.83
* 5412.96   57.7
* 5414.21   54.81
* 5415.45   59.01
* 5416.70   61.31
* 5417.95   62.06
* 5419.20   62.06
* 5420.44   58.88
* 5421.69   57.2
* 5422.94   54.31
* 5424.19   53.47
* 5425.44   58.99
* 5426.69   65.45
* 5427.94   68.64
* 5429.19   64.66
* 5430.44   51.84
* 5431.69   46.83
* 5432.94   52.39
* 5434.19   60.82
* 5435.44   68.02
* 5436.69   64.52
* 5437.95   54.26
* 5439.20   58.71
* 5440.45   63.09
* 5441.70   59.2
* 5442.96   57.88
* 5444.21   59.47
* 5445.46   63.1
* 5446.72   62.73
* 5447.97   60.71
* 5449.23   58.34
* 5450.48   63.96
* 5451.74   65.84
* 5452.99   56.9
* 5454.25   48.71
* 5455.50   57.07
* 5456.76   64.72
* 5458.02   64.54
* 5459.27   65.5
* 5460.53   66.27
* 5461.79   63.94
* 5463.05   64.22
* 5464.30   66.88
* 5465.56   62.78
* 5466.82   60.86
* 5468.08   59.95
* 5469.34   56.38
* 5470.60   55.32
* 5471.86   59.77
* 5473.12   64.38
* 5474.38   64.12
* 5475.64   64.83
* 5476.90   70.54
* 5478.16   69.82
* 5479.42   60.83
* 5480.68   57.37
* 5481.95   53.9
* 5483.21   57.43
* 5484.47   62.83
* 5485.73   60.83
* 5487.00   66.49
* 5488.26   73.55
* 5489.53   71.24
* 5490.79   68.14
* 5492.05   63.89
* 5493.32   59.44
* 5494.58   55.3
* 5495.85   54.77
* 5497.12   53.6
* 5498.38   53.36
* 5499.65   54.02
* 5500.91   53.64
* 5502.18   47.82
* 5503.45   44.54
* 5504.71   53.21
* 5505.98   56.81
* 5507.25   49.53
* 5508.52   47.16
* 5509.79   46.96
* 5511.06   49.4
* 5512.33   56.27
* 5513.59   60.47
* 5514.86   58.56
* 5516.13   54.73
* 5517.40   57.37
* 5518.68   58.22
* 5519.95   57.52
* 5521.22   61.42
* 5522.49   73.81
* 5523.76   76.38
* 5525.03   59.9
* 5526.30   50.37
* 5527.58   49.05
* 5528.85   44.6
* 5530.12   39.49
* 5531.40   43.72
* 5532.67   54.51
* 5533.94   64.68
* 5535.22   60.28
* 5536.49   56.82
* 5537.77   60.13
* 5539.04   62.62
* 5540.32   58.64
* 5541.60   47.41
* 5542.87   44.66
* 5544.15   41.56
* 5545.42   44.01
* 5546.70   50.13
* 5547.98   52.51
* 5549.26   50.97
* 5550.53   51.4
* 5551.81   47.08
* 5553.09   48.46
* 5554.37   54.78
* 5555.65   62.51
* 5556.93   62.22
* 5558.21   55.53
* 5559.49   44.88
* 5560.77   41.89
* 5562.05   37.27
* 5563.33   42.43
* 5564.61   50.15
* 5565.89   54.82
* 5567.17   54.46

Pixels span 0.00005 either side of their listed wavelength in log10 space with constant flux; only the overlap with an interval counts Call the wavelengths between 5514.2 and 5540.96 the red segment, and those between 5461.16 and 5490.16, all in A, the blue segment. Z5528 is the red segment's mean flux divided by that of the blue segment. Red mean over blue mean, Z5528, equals 0.91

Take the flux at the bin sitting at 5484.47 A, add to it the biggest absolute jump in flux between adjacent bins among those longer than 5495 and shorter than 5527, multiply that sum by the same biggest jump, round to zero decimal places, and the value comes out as 1307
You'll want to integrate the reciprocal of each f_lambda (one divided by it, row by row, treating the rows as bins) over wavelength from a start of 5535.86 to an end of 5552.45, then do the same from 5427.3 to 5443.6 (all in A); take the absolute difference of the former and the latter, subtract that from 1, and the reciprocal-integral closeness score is 0.950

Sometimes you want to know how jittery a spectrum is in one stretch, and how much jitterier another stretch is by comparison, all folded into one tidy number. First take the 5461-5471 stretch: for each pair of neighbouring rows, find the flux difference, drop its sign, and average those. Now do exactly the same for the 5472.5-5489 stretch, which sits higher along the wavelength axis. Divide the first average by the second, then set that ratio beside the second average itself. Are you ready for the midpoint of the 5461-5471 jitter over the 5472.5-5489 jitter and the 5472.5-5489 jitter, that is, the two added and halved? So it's 2.2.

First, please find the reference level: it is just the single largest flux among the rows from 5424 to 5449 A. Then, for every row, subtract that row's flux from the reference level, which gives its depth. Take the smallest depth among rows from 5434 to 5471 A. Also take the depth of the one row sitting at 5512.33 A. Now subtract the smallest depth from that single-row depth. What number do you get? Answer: 12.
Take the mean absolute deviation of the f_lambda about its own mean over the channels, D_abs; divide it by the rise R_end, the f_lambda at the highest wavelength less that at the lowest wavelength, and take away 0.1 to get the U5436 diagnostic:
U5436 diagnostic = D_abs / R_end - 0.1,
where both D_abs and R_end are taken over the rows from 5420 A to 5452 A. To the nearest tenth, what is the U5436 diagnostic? 0.5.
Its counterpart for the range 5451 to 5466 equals -1.4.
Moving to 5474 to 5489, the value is 0.4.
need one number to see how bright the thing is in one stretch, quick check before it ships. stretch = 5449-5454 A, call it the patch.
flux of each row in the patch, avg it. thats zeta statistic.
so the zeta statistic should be 61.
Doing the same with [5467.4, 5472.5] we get 58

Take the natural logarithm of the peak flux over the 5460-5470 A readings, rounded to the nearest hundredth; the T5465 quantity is 4.20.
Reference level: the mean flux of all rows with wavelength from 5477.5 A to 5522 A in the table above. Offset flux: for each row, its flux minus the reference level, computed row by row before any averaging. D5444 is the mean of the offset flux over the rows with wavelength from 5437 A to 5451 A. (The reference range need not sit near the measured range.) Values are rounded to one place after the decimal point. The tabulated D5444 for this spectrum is 2.7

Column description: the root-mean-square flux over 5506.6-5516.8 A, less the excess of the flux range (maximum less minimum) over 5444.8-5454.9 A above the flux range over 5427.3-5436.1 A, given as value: 58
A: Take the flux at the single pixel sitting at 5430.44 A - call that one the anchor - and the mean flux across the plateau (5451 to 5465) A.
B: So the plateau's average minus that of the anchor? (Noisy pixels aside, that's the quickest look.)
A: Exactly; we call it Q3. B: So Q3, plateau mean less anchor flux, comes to 10.4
